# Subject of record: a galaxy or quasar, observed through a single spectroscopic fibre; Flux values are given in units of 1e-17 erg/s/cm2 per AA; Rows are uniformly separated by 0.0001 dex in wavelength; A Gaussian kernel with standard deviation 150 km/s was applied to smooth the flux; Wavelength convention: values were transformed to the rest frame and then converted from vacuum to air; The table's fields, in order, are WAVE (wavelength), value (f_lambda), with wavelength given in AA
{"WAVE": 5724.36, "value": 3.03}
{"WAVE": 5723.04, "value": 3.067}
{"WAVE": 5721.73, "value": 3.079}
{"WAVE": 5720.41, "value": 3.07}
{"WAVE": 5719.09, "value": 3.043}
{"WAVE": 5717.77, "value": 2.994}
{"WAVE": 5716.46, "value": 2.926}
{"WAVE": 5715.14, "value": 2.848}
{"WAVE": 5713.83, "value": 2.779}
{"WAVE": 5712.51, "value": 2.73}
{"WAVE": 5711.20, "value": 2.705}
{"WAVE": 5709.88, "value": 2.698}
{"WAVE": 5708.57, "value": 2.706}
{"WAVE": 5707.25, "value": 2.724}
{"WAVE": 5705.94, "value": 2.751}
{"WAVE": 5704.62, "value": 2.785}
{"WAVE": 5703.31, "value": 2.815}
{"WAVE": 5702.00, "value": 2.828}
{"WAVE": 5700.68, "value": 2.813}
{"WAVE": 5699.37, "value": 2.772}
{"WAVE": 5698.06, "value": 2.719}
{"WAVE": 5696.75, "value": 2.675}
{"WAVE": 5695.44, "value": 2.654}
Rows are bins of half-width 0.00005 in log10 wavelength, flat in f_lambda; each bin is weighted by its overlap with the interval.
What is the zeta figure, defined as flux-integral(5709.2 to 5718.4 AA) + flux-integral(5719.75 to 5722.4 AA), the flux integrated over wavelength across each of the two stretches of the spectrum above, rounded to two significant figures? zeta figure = 34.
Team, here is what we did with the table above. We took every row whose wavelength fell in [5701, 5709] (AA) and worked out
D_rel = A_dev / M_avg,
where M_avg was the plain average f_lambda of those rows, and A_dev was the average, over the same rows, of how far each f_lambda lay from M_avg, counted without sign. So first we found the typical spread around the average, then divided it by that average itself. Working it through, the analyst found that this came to 0.015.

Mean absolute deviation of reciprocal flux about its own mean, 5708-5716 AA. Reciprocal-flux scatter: 0.0060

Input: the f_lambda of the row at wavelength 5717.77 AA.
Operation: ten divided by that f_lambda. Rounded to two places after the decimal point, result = 3.34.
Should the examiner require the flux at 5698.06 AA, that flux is 2.719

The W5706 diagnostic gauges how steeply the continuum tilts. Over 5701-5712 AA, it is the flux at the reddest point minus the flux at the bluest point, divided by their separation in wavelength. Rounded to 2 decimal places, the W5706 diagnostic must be -0.01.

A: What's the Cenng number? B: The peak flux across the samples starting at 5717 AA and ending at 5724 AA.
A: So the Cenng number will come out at 3.079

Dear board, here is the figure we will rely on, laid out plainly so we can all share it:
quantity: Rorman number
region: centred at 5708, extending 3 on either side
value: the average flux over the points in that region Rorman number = 2.72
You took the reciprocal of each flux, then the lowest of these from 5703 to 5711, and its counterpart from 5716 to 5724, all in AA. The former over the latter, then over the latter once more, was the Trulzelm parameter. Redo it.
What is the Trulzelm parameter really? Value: 3.37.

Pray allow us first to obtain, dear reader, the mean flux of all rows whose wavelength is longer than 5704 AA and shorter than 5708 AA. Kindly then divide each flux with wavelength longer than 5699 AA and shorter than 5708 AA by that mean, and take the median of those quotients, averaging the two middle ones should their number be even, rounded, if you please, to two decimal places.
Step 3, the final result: 1.01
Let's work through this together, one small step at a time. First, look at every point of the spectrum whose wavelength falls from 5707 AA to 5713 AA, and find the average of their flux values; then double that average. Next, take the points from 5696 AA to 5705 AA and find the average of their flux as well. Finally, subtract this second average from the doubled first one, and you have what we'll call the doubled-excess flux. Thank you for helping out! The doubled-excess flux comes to 2.65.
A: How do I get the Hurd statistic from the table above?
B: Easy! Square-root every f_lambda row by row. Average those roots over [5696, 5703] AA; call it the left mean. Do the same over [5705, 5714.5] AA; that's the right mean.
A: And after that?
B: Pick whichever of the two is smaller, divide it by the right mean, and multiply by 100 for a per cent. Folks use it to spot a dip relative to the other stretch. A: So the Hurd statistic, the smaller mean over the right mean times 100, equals 100.0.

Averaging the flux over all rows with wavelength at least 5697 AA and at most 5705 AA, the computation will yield 2.79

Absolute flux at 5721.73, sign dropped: 3.08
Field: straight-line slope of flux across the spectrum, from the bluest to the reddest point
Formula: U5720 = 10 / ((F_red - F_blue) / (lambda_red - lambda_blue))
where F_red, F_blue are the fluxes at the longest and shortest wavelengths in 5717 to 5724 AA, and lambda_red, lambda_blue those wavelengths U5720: 722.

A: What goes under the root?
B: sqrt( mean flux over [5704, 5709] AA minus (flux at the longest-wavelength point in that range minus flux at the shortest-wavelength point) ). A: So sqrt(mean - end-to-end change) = 1.68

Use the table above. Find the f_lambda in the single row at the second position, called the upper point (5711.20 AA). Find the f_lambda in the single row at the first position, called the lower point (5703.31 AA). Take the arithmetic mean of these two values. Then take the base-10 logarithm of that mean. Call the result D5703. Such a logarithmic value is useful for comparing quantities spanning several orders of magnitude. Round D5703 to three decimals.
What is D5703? 0.441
